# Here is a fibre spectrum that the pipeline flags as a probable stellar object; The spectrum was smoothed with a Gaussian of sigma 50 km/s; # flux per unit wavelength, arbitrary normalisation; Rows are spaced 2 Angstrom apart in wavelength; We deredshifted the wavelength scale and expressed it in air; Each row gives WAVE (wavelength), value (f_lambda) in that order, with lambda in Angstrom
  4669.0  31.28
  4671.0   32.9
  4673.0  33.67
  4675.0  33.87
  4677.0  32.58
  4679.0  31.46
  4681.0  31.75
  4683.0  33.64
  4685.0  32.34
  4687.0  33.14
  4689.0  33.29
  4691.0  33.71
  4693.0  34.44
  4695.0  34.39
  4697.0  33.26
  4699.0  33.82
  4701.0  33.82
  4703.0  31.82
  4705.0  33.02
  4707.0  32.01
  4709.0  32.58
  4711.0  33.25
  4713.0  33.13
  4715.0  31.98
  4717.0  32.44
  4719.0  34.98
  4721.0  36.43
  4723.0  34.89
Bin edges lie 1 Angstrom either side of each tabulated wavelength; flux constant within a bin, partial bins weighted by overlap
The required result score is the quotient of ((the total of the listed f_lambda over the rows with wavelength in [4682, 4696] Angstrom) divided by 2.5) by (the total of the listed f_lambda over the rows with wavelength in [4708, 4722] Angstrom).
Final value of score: 0.400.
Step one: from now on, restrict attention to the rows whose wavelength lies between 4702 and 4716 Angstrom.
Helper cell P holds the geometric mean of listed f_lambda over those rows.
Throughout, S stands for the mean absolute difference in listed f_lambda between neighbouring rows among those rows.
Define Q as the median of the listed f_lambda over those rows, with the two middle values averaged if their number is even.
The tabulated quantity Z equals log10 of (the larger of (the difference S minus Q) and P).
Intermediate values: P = 32.5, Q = 32.6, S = 0.79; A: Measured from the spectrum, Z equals 1.51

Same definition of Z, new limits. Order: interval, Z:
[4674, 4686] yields 1.51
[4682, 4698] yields 1.53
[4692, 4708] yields 1.52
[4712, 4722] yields 1.53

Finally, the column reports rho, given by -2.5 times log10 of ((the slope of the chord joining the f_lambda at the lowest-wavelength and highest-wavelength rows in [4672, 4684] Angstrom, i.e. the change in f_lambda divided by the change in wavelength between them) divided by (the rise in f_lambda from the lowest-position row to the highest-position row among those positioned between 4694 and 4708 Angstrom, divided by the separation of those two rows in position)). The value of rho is 4.6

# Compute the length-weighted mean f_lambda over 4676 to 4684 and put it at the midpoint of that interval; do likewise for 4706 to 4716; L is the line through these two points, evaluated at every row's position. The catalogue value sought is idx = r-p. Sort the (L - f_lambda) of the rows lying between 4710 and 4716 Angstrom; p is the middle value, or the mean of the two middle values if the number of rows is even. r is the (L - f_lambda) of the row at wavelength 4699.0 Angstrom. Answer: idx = -0.8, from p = -0.5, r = -1.3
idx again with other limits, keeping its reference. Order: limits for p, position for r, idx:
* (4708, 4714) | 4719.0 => -1.8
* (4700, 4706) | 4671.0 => -0.1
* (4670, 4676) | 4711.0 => 0.7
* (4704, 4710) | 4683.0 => -1.3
